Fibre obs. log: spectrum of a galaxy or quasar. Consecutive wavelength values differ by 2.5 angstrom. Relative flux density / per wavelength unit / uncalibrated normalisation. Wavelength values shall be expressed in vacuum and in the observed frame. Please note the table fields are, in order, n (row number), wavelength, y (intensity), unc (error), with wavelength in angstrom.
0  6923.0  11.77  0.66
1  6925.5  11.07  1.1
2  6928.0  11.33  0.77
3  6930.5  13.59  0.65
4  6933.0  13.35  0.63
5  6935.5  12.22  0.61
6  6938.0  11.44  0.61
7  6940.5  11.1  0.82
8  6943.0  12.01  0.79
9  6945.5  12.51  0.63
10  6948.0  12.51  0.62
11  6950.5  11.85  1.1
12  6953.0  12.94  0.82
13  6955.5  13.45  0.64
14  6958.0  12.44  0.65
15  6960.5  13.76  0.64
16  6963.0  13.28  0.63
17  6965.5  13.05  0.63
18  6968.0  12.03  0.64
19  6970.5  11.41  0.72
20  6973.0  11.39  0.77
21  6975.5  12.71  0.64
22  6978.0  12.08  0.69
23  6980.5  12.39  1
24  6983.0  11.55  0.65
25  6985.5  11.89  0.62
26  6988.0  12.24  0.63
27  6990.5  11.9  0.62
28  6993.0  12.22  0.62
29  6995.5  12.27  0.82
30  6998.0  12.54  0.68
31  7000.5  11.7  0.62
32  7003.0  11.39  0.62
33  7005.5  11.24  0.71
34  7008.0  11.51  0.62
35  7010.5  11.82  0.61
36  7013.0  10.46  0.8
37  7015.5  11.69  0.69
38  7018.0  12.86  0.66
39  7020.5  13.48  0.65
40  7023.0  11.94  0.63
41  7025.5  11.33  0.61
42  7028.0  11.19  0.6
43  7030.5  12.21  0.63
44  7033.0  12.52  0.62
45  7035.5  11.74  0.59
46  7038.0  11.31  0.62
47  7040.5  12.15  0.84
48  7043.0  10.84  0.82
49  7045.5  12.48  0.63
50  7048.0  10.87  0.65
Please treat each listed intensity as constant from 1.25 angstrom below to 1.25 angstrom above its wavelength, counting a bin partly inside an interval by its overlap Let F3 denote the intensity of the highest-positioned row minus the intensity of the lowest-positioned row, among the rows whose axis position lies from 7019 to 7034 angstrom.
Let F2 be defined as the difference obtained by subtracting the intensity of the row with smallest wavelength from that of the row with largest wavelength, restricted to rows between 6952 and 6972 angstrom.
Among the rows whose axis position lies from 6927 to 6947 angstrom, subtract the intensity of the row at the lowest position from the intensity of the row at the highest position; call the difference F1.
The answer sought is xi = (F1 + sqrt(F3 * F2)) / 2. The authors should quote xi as 1.20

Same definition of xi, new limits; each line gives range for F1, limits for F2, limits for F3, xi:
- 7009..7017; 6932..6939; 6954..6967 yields 0.37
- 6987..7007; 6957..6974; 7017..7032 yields -0.09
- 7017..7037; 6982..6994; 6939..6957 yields 0.07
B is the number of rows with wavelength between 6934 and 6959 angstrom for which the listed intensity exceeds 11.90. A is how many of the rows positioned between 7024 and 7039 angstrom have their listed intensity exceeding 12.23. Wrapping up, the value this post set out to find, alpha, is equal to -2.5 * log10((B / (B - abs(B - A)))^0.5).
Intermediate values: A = 1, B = 7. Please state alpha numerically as -1.06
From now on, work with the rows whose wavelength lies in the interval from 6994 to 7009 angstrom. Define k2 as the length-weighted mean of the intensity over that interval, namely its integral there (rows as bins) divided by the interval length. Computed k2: 11.8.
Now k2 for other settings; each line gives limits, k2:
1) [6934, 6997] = 12.3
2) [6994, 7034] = 11.9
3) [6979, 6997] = 12.1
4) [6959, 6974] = 12.5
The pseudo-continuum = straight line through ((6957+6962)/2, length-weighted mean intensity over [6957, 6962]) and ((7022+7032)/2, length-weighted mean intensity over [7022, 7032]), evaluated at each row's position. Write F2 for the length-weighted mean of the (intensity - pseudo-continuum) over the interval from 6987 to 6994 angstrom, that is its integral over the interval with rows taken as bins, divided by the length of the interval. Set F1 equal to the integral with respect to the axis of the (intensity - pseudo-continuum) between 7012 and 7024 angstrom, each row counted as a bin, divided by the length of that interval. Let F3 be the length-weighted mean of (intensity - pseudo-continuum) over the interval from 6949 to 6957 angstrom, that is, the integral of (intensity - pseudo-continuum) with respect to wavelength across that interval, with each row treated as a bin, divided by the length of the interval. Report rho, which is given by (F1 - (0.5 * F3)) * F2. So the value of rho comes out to -0.19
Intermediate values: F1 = 0.25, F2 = -0.4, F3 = -0.6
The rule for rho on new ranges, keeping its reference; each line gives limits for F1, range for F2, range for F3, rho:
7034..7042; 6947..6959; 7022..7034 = -0.13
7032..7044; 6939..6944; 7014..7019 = -0.29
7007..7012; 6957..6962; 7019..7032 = 0.00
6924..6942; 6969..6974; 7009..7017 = 2.03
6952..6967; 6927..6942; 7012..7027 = 0.10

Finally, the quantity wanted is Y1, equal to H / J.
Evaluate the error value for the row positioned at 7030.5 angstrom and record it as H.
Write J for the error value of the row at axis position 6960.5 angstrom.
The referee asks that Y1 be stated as 0.98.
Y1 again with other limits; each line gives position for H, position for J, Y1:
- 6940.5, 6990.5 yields 1.32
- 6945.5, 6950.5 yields 0.57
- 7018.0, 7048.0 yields 1.02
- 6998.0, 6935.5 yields 1.11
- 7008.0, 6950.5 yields 0.56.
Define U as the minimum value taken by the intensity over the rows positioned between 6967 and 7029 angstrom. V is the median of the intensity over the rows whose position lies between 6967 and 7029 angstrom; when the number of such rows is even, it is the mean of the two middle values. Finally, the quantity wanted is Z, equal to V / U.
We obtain 1.14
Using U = 10.46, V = 11.9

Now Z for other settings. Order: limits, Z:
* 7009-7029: 1.12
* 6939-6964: 1.13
